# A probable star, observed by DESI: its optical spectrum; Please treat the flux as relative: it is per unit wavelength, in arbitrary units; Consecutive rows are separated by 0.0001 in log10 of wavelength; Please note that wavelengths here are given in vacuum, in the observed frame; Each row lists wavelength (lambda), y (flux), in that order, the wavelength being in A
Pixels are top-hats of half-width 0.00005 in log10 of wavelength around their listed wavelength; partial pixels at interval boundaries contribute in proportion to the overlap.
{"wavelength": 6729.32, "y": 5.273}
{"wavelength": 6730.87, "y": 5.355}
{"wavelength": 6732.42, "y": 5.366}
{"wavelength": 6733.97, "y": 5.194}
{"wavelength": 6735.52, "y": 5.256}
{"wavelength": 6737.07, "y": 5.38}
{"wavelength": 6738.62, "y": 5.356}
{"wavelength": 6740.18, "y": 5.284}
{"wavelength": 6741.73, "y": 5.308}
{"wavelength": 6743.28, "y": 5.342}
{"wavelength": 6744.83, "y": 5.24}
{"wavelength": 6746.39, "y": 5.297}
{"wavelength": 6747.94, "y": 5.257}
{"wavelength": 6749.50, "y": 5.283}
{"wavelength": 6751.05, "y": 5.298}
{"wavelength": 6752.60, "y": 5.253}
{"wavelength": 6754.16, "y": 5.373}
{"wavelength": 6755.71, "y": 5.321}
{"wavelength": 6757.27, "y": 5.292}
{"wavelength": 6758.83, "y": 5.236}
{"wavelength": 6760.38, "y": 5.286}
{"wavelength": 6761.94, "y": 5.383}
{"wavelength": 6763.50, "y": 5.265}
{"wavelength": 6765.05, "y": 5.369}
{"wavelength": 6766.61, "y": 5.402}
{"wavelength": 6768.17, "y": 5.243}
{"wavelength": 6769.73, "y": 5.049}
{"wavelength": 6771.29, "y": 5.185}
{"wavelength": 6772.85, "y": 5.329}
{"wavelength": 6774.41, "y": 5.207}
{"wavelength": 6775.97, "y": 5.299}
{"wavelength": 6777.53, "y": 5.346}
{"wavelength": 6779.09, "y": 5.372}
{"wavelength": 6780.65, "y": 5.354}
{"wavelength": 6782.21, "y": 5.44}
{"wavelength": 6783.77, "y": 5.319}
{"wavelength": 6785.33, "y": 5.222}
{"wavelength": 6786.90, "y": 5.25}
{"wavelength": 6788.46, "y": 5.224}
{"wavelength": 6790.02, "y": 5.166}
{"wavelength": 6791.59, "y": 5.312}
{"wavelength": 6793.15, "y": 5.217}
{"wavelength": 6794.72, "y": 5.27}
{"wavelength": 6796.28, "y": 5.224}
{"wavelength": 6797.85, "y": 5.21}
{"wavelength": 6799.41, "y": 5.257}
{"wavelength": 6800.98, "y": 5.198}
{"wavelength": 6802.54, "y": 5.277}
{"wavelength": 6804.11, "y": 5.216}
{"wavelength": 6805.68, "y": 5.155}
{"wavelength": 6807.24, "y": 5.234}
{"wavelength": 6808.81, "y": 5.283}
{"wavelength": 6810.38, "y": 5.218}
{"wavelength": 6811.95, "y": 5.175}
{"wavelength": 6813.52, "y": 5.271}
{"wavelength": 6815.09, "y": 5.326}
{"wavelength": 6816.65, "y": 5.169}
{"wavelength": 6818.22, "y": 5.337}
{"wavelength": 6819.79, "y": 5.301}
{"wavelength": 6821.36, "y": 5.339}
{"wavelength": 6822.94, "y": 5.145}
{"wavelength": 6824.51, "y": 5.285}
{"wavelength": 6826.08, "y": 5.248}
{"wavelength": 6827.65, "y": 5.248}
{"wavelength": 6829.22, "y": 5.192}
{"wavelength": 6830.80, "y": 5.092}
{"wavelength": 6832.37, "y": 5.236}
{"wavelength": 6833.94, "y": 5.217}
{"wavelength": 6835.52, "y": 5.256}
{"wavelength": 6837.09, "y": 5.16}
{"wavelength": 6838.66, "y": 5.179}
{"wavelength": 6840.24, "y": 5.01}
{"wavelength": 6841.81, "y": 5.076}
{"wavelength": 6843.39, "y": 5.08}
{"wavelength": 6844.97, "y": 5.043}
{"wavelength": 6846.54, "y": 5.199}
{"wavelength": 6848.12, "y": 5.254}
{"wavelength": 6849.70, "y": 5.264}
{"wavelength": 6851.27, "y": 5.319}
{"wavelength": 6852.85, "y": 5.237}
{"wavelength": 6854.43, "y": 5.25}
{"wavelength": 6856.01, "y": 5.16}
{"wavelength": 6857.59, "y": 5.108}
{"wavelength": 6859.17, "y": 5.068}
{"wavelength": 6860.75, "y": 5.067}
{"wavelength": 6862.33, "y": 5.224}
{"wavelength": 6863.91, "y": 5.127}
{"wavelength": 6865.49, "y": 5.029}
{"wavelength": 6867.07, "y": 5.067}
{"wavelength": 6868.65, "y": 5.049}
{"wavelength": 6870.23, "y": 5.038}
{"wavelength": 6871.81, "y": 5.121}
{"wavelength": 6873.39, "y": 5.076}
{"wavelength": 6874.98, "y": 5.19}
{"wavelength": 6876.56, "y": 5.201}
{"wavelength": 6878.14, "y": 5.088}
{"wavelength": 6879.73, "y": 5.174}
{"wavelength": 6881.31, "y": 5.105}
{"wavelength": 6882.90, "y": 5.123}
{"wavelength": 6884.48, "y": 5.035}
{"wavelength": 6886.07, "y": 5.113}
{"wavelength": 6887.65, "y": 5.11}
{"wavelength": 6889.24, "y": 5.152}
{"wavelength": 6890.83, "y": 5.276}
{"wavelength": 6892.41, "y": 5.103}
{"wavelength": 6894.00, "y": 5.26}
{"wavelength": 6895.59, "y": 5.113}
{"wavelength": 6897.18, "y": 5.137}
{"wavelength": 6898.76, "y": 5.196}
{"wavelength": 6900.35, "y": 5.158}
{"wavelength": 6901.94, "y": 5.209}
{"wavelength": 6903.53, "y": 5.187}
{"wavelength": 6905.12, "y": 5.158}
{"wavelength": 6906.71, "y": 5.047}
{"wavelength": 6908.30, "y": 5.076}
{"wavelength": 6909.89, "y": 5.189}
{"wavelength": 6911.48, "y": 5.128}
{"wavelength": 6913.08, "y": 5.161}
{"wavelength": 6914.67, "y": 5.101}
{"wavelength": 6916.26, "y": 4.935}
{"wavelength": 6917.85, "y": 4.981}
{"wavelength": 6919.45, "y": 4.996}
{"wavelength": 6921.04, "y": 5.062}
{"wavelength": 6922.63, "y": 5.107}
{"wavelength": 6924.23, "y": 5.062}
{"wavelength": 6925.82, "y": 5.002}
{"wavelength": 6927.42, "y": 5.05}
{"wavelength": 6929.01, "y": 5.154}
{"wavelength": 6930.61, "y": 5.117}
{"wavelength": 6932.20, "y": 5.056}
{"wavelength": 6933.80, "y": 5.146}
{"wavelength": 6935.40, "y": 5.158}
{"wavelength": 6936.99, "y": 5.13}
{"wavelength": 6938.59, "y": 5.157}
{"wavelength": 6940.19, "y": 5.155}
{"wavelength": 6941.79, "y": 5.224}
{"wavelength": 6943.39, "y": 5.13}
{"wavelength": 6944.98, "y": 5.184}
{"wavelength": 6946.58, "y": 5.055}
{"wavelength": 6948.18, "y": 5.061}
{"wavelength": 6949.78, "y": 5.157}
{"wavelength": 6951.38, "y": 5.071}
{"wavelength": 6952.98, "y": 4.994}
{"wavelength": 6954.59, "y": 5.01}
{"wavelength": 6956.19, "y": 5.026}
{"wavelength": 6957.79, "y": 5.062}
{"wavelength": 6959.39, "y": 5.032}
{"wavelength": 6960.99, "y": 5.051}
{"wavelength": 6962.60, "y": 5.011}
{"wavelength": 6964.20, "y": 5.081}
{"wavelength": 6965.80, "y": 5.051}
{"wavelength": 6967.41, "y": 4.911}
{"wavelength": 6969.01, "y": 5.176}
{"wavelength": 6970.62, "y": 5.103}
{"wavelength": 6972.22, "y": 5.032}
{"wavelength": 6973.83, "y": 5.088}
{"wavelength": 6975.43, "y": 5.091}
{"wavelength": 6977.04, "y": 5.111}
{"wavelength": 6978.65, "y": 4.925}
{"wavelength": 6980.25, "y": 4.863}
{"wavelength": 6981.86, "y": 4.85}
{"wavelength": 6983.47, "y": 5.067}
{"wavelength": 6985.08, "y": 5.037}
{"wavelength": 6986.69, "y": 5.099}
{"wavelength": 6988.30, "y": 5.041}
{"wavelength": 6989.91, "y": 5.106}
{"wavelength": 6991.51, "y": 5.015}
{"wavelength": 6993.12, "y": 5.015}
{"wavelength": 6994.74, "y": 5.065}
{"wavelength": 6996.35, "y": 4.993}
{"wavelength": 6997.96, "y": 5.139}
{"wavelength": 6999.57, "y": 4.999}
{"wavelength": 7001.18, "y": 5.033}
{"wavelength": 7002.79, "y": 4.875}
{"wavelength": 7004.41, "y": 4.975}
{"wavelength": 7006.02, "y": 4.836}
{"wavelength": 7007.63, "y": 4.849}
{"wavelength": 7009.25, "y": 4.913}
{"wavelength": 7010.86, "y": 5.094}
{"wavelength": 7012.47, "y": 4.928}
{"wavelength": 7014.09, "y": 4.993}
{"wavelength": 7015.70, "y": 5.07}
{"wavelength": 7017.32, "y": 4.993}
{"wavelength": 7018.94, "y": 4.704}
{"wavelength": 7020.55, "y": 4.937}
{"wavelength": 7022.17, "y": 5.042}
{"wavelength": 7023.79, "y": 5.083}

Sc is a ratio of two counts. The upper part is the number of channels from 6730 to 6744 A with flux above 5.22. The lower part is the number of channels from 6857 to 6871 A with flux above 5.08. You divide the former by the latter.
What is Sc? 2.7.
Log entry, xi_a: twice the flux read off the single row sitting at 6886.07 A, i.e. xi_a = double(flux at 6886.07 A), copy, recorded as 10.2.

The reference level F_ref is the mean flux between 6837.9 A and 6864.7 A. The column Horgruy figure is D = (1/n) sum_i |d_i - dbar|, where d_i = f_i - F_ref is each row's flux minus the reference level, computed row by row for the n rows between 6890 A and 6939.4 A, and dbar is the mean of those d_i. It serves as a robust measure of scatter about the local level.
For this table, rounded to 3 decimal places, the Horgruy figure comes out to 0.061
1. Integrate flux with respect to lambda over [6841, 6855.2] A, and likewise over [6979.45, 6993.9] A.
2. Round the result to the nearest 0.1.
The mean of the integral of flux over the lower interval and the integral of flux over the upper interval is 73.1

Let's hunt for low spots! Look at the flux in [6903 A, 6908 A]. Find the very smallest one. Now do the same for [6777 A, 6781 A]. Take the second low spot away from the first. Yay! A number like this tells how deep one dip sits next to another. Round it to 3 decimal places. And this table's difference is -0.299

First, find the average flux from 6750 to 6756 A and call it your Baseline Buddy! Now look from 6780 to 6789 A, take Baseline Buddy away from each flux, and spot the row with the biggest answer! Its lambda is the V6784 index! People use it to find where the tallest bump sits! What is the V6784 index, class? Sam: 6782.21 A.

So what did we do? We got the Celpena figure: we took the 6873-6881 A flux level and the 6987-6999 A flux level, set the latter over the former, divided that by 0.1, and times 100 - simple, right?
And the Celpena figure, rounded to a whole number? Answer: 982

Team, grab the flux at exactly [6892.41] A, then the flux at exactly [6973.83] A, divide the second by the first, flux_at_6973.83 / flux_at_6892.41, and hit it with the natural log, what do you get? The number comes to -0.003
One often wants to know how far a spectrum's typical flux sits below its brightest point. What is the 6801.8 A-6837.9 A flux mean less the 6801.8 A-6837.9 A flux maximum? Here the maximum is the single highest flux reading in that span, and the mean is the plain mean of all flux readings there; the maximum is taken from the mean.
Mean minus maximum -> -0.105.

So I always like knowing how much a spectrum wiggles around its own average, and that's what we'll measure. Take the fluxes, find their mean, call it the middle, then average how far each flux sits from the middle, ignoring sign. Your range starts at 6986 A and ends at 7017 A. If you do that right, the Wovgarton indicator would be 0.069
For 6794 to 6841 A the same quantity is 0.054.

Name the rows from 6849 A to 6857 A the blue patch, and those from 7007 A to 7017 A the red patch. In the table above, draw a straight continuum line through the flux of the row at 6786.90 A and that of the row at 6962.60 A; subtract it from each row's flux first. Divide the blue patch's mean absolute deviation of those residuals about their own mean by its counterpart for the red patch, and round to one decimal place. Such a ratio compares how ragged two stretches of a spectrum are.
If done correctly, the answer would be 0.5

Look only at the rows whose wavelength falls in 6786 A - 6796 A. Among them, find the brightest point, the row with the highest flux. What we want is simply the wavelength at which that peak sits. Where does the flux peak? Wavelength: 6791.59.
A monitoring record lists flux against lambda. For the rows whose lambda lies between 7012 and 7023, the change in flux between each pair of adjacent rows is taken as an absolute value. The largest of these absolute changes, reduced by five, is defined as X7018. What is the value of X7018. -4.71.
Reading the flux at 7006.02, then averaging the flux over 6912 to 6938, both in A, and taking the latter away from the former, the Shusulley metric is -0.24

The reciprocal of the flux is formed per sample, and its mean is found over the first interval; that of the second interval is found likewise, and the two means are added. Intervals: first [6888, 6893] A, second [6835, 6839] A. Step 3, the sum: 0.386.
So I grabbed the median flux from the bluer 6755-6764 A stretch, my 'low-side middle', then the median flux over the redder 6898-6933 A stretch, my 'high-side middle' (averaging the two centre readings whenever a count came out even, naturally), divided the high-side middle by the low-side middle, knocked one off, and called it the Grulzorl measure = -0.035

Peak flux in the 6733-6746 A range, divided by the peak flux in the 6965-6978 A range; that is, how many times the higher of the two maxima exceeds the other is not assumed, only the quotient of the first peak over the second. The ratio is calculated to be 1.039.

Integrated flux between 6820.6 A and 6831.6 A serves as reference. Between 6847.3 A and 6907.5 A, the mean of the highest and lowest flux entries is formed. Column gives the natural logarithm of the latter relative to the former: -2.41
